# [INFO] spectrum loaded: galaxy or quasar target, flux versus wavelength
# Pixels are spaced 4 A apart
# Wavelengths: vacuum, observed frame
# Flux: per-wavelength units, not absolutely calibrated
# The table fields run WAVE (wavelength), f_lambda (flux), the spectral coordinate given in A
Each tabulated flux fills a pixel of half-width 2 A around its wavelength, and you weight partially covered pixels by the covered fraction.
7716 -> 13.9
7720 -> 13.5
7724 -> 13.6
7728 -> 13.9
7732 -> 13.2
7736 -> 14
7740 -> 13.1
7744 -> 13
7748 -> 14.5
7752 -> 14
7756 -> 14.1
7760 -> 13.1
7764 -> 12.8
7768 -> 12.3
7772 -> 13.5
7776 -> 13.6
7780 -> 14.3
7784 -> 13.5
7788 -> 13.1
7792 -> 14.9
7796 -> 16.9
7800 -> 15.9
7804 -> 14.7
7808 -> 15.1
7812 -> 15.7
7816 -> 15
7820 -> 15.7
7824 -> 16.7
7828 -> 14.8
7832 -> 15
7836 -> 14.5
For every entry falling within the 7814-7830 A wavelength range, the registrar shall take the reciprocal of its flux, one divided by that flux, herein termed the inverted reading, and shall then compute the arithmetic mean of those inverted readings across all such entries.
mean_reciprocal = 0.064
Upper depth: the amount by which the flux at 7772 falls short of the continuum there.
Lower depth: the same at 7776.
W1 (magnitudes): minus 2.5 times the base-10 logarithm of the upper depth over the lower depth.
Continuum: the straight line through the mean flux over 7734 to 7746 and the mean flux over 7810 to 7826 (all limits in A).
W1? 0.0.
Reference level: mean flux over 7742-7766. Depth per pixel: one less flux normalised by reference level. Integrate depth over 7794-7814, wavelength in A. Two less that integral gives 5.06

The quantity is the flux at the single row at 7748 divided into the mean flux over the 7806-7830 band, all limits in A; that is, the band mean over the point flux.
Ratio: 1.07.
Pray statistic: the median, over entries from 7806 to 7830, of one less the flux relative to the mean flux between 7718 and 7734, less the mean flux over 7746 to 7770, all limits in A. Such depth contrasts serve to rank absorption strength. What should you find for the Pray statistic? -13.6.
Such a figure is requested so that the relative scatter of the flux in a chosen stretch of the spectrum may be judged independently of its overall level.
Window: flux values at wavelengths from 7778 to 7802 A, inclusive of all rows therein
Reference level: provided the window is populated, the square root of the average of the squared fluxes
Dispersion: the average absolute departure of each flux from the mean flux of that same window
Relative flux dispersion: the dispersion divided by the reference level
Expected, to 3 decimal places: 0.076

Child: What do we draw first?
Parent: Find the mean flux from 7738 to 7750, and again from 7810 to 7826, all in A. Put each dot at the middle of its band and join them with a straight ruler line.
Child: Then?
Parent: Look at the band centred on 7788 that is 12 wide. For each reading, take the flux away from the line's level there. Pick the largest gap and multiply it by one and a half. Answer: 2.6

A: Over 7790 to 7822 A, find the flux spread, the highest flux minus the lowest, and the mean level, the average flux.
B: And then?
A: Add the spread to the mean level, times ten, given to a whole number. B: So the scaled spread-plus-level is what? 177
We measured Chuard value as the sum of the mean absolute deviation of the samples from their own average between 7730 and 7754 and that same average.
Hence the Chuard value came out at 14.2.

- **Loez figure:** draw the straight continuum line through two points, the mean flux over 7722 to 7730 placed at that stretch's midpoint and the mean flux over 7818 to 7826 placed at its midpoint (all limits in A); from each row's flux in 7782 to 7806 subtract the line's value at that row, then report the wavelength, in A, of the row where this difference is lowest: 7788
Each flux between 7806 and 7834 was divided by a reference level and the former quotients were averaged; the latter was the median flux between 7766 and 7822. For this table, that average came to 1.04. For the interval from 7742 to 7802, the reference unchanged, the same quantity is 0.94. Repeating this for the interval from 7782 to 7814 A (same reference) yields 1.01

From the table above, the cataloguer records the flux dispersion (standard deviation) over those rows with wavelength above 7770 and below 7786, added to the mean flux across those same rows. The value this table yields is 14.1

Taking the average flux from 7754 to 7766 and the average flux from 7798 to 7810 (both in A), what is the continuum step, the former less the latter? -1.9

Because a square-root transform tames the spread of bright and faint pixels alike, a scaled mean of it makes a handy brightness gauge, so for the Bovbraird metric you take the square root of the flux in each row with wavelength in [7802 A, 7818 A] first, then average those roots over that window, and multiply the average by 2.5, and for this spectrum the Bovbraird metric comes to 9.72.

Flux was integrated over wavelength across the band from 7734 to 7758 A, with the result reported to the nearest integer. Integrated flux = 331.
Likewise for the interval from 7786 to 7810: 362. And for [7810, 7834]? 372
